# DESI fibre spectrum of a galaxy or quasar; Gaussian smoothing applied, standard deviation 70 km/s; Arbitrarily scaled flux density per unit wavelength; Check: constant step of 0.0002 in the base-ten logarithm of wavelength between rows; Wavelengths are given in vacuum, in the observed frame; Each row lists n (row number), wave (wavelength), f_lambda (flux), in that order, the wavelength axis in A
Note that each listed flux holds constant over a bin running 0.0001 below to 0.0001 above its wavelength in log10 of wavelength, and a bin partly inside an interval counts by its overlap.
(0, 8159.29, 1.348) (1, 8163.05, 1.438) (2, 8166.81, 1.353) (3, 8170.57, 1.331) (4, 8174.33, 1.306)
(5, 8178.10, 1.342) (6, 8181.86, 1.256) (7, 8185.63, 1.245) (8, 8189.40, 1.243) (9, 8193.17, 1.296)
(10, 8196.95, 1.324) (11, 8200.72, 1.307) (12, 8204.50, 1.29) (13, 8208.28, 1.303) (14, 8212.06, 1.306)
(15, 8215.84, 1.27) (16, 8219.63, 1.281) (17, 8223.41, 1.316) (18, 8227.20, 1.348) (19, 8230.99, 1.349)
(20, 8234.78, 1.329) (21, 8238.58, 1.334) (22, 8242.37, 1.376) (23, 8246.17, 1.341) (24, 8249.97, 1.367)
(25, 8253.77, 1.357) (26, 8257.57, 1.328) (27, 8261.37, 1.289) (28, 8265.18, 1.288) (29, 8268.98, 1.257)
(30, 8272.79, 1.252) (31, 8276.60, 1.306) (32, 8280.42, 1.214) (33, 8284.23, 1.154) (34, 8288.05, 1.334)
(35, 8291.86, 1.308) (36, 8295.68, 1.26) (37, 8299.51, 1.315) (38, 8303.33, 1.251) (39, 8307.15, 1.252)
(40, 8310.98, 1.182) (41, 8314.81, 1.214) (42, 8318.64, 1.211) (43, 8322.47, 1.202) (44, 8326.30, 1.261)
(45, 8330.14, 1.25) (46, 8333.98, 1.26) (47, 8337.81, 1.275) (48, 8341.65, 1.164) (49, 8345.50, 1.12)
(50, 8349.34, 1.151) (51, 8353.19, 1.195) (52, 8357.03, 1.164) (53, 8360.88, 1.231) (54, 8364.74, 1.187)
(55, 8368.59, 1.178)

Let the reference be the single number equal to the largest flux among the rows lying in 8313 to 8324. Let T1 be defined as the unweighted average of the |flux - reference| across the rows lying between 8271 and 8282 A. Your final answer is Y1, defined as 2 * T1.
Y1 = 0.09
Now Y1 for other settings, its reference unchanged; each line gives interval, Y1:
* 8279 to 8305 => 0.13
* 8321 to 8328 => 0.06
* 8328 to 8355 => 0.11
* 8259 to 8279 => 0.13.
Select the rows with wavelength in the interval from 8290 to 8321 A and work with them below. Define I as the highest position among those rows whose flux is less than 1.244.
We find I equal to 8318.64 A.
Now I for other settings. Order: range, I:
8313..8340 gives 8322.47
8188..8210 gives 8189.40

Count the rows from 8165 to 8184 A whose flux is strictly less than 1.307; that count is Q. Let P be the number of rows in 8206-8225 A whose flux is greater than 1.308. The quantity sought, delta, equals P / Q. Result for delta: 0.5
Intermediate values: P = 1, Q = 2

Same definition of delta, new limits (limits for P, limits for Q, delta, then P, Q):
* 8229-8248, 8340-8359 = 1.0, 5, 5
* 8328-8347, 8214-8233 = 0.0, 0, 2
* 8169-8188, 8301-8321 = 0.4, 2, 5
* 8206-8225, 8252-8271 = 0.3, 1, 3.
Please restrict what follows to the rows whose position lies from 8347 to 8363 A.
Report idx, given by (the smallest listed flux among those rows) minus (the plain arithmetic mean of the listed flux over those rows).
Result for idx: -0.034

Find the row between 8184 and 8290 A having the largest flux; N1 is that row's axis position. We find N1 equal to 8242.37 A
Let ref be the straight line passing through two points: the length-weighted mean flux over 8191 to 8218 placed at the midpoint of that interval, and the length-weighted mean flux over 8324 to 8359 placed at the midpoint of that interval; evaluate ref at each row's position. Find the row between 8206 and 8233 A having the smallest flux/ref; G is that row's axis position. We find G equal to 8215.84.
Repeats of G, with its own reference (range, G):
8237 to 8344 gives 8284.23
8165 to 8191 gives 8185.63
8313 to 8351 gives 8345.50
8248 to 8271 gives 8268.98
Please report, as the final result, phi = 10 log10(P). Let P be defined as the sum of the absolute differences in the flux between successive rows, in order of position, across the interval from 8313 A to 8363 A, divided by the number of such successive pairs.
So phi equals -14.4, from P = 0.036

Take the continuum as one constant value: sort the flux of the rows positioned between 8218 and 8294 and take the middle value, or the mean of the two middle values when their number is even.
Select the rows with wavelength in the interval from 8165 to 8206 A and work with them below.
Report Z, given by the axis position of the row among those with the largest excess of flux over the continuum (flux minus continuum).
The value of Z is 8166.81 A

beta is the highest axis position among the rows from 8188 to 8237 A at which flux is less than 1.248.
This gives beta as 8189.40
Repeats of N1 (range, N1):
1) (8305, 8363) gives 8337.81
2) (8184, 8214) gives 8196.95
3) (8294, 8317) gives 8299.51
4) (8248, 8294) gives 8249.97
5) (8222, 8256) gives 8242.37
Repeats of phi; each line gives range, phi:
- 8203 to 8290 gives -14.6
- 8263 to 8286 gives -13.2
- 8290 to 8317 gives -13.5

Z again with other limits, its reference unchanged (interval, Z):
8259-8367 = 8288.05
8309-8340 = 8337.81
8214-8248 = 8242.37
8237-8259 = 8242.37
